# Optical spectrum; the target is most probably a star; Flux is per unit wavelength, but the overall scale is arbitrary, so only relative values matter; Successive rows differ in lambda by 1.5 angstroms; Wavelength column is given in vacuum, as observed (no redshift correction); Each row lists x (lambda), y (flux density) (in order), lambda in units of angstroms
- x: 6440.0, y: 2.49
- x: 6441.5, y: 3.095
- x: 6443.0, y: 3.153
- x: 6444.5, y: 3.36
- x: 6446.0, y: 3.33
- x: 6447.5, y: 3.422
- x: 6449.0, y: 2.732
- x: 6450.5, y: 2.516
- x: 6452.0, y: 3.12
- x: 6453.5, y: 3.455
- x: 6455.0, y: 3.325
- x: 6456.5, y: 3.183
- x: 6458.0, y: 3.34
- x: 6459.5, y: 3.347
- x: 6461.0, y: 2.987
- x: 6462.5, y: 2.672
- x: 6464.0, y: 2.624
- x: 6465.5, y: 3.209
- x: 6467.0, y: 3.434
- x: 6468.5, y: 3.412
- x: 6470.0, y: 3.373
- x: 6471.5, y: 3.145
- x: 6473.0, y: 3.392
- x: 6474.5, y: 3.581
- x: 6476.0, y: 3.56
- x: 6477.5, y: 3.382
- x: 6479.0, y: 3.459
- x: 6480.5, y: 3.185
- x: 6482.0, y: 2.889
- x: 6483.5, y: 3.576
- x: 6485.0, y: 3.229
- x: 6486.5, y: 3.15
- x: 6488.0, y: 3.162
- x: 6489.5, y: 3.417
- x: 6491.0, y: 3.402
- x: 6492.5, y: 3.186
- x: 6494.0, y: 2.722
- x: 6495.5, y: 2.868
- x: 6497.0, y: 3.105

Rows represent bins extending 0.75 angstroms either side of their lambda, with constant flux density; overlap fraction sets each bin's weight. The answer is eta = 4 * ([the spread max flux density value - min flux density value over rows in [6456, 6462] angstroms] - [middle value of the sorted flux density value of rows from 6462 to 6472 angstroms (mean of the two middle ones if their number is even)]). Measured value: -11.4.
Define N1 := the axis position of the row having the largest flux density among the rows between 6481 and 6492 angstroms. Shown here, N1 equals 6483.5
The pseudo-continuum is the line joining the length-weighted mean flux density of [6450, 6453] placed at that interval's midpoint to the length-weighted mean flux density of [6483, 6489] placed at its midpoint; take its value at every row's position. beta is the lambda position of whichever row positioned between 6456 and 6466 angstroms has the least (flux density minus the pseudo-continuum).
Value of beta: 6464.0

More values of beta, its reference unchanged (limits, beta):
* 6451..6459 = 6452.0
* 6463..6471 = 6464.0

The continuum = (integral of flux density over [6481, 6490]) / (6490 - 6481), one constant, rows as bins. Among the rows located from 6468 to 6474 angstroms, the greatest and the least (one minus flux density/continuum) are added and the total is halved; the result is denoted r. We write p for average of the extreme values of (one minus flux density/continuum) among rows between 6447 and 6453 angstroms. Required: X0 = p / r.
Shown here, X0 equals -5.5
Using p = 0.08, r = -0.015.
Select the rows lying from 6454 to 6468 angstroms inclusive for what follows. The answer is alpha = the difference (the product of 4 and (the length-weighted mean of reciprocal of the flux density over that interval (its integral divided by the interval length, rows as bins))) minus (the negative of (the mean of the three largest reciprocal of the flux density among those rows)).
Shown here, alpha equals 1.65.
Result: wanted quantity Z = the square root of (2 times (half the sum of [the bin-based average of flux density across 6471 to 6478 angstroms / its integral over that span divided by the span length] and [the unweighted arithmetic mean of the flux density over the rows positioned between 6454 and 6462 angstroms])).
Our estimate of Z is 2.58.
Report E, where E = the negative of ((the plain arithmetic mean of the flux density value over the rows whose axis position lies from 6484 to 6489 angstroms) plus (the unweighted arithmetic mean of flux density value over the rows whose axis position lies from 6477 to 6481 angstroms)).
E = -6.52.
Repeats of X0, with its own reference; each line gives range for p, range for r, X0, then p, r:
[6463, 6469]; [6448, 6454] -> 0.8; 0.06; 0.076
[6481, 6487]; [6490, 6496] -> 0.0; 0.00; 0.052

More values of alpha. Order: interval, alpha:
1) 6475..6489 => 1.55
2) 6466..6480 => 1.48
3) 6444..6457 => 1.64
